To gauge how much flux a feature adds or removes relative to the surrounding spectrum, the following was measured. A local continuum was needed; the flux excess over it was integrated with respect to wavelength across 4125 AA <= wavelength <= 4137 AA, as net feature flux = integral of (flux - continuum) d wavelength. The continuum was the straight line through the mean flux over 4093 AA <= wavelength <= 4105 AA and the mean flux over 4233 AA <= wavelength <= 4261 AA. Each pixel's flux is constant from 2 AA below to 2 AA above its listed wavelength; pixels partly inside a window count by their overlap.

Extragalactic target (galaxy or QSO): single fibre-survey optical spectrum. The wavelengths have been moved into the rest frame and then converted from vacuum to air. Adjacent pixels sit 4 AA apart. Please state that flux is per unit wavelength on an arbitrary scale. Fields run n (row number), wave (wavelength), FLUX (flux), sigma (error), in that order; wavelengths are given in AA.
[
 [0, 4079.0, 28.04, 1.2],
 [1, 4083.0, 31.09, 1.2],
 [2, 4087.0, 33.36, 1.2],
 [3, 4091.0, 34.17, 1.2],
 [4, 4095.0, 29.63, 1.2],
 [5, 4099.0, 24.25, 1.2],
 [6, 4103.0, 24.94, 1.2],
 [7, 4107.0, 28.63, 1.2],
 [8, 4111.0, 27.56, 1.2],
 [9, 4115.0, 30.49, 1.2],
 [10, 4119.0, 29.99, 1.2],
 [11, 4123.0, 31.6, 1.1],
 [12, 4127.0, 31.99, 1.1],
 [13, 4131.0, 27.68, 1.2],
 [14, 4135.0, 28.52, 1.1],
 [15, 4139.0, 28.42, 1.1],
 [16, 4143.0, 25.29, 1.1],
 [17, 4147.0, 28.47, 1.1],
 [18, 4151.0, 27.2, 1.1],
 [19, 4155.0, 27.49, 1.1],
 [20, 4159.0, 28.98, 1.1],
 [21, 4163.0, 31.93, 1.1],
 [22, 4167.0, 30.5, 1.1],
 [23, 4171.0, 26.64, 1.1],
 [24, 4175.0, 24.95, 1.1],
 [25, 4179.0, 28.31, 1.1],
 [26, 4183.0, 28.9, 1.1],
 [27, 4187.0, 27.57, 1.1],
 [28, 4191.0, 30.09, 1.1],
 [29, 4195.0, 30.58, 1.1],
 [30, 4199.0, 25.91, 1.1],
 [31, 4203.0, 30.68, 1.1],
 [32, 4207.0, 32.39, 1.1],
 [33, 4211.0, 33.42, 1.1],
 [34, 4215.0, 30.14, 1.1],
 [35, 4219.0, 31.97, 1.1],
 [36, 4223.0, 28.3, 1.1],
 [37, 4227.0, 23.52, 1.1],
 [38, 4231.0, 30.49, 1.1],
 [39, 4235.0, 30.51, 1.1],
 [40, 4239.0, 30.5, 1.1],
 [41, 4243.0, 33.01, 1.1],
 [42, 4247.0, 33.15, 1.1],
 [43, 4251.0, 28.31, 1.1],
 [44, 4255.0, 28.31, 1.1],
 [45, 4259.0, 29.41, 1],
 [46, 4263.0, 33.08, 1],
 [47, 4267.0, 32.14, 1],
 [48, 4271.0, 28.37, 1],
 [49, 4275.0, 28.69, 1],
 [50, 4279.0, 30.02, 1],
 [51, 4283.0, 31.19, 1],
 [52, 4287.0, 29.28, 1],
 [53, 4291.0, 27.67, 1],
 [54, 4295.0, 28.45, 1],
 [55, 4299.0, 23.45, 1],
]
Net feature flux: 27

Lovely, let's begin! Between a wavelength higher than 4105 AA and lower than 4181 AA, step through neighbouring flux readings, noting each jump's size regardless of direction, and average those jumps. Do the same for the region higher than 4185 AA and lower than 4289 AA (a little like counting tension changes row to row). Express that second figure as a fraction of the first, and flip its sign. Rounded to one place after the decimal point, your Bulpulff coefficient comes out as -1.2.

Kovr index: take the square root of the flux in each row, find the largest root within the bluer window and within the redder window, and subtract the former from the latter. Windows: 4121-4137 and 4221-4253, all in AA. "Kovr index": 0.10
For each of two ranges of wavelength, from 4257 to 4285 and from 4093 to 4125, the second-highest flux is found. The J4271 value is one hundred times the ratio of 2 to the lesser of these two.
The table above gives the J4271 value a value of 6.6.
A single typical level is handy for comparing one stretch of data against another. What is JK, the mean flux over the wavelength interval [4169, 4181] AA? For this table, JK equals 26.6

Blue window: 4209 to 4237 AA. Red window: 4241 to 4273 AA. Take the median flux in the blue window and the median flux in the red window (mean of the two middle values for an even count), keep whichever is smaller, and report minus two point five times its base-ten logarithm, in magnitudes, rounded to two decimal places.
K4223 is -3.71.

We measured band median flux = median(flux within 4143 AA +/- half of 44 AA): 28.5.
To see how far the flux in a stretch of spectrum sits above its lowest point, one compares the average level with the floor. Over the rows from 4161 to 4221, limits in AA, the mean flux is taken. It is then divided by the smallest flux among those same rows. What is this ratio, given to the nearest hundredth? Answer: 1.19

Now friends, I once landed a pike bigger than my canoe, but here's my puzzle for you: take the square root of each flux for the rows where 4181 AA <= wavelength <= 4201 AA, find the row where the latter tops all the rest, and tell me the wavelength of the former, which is 4195.0 AA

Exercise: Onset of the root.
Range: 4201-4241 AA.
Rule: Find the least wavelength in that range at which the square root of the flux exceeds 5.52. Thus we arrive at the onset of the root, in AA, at 4203.0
